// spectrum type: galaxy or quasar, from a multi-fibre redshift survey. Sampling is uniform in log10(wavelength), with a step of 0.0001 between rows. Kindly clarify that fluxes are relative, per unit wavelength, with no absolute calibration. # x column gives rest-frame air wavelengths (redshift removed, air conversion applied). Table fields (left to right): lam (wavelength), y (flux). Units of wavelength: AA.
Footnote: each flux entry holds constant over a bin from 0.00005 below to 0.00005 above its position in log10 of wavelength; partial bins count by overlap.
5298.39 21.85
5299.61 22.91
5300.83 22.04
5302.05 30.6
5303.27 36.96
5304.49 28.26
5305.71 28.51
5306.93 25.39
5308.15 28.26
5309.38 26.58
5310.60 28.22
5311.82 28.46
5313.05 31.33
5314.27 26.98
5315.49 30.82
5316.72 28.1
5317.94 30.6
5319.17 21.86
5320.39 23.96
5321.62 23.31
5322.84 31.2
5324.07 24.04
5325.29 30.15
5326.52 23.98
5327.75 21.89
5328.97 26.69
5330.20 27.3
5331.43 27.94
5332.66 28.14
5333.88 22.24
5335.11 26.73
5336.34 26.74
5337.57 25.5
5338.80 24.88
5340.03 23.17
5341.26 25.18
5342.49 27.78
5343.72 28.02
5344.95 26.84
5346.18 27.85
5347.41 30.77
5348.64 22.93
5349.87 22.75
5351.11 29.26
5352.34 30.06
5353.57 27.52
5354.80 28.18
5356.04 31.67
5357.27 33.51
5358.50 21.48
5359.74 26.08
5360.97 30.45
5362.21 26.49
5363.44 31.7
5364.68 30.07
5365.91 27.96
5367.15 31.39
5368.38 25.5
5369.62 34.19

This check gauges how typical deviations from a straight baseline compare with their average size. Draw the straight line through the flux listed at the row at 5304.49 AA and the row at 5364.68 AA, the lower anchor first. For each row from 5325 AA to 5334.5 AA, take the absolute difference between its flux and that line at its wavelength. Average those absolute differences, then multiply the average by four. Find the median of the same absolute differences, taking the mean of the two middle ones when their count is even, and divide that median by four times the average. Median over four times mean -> 0.15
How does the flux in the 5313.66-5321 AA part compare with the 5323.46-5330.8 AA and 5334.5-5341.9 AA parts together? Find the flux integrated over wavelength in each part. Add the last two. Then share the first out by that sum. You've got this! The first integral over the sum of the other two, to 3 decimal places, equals 0.528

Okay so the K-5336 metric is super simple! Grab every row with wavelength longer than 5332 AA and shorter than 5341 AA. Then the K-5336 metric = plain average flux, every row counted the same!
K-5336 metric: 25.3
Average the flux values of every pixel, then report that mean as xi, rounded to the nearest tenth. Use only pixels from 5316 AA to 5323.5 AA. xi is 26.5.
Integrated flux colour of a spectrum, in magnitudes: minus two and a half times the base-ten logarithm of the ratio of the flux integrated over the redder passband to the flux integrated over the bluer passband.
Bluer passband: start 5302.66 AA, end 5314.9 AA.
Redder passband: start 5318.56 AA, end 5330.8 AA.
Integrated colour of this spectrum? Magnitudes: 0.14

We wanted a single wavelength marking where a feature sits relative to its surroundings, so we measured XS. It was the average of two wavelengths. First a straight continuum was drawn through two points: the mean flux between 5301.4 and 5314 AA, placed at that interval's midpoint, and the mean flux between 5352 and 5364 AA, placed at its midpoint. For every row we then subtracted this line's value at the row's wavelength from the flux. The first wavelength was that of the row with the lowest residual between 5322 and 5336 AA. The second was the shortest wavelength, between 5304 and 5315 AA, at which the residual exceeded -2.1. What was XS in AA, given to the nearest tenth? 5316.1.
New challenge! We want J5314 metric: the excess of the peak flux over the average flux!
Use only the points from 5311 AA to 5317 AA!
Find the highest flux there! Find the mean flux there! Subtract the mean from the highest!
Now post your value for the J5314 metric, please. 2.2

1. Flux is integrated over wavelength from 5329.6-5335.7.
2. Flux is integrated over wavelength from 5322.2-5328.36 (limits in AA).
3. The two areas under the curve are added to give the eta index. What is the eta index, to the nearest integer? 323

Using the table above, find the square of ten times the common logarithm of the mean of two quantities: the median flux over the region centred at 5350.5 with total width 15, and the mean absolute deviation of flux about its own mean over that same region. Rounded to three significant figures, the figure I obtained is 140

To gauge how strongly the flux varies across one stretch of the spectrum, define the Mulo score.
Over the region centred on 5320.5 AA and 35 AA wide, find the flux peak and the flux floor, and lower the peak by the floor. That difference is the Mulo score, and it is 15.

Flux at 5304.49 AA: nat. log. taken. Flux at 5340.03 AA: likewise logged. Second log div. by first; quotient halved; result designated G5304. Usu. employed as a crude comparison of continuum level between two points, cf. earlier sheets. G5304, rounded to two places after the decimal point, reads 0.47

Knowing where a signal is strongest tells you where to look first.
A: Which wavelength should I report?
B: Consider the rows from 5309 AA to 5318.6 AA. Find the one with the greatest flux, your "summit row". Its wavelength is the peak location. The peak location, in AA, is 5313.05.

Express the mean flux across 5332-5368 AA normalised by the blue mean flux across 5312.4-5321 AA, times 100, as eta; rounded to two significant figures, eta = 99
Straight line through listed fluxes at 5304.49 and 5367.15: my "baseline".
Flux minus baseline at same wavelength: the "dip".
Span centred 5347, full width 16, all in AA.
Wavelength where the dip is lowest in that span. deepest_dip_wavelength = 5349.87 AA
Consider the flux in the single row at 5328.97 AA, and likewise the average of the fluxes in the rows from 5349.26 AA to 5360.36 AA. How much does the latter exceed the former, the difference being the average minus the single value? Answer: 1.1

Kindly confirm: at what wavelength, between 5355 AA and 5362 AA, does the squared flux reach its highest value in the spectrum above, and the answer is 5357.27 AA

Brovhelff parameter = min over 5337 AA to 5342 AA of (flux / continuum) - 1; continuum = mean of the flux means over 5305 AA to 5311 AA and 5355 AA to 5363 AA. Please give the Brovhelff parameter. -0.17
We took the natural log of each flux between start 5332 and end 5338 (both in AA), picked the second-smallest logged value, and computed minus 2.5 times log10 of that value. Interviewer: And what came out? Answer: -1.28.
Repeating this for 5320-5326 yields -1.25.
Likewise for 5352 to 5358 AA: -1.31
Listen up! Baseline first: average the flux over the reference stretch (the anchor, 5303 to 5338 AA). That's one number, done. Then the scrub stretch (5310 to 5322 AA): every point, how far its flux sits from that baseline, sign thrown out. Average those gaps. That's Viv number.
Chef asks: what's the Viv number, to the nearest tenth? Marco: 2.7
